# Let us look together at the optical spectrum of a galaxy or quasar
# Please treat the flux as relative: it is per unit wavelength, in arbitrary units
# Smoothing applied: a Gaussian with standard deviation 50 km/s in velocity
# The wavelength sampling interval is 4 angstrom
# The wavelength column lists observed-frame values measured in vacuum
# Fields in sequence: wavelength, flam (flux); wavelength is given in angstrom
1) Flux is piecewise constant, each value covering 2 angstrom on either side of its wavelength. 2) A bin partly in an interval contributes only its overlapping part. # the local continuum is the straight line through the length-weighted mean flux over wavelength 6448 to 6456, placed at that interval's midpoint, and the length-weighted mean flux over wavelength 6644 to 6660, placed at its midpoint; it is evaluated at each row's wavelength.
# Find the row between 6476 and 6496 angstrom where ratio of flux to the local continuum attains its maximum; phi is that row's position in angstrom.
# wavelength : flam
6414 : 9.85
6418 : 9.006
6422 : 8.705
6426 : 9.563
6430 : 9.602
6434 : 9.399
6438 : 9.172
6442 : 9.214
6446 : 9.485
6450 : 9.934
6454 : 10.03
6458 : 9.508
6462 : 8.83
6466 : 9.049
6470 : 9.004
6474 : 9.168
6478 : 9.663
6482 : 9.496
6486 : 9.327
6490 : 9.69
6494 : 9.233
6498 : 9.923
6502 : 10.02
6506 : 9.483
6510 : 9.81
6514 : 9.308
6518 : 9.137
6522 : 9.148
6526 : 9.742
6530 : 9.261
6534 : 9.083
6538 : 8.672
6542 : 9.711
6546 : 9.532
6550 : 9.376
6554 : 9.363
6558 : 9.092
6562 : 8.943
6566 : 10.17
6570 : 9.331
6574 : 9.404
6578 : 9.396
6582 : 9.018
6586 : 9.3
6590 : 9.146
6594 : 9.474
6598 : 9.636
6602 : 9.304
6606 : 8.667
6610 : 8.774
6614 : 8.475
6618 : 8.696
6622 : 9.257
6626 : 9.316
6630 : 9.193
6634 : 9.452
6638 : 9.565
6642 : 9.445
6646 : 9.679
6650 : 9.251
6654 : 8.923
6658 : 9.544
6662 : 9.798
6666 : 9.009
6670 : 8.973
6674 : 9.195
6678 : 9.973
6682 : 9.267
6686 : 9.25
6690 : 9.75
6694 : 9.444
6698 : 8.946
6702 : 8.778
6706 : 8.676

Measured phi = 6490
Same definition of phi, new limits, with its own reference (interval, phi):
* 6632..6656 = 6646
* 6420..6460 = 6454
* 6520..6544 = 6542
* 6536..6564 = 6542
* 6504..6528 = 6510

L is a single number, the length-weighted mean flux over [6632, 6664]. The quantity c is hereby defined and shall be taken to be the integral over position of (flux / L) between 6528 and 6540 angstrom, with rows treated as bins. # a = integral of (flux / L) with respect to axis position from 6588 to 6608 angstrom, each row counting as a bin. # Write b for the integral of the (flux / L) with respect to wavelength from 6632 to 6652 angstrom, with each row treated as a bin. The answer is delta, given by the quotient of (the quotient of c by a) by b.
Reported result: 0.029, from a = 20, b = 20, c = 11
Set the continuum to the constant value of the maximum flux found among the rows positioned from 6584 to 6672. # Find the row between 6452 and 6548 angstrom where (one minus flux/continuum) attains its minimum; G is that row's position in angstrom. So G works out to 6454 angstrom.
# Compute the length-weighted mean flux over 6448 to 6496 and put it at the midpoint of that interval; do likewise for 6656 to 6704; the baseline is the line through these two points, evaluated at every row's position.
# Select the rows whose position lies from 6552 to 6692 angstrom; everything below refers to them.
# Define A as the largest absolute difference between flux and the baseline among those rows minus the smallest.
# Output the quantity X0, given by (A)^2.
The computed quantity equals 0.7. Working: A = 0.86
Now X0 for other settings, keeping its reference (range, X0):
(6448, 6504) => 0.3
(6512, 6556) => 0.5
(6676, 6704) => 0.3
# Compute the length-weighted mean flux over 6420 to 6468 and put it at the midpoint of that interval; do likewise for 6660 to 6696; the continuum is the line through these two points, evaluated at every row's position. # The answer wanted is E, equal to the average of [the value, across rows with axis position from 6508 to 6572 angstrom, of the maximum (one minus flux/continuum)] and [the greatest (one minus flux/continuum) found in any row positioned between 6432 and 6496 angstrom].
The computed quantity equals 0.067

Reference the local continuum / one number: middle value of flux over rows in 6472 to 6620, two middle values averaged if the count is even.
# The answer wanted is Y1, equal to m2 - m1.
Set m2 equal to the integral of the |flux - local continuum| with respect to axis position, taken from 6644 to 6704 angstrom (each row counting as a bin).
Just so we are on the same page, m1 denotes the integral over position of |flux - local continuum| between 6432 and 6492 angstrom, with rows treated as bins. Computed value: 1.9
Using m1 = 16.5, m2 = 18.3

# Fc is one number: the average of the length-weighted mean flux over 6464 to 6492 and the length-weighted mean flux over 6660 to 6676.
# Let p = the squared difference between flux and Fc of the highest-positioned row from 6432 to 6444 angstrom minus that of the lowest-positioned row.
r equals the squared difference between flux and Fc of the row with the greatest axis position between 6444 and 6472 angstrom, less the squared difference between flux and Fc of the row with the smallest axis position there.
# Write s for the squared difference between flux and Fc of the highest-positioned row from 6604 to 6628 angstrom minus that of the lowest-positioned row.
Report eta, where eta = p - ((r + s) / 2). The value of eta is 0.2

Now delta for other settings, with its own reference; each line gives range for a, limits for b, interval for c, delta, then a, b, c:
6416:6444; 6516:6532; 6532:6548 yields 0.036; 27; 16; 16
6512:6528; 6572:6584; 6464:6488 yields 0.127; 16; 12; 24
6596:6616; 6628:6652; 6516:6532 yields 0.035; 19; 24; 16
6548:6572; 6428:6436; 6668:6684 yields 0.083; 24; 8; 16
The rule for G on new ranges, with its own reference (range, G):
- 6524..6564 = 6526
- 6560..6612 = 6566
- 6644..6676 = 6662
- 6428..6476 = 6454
